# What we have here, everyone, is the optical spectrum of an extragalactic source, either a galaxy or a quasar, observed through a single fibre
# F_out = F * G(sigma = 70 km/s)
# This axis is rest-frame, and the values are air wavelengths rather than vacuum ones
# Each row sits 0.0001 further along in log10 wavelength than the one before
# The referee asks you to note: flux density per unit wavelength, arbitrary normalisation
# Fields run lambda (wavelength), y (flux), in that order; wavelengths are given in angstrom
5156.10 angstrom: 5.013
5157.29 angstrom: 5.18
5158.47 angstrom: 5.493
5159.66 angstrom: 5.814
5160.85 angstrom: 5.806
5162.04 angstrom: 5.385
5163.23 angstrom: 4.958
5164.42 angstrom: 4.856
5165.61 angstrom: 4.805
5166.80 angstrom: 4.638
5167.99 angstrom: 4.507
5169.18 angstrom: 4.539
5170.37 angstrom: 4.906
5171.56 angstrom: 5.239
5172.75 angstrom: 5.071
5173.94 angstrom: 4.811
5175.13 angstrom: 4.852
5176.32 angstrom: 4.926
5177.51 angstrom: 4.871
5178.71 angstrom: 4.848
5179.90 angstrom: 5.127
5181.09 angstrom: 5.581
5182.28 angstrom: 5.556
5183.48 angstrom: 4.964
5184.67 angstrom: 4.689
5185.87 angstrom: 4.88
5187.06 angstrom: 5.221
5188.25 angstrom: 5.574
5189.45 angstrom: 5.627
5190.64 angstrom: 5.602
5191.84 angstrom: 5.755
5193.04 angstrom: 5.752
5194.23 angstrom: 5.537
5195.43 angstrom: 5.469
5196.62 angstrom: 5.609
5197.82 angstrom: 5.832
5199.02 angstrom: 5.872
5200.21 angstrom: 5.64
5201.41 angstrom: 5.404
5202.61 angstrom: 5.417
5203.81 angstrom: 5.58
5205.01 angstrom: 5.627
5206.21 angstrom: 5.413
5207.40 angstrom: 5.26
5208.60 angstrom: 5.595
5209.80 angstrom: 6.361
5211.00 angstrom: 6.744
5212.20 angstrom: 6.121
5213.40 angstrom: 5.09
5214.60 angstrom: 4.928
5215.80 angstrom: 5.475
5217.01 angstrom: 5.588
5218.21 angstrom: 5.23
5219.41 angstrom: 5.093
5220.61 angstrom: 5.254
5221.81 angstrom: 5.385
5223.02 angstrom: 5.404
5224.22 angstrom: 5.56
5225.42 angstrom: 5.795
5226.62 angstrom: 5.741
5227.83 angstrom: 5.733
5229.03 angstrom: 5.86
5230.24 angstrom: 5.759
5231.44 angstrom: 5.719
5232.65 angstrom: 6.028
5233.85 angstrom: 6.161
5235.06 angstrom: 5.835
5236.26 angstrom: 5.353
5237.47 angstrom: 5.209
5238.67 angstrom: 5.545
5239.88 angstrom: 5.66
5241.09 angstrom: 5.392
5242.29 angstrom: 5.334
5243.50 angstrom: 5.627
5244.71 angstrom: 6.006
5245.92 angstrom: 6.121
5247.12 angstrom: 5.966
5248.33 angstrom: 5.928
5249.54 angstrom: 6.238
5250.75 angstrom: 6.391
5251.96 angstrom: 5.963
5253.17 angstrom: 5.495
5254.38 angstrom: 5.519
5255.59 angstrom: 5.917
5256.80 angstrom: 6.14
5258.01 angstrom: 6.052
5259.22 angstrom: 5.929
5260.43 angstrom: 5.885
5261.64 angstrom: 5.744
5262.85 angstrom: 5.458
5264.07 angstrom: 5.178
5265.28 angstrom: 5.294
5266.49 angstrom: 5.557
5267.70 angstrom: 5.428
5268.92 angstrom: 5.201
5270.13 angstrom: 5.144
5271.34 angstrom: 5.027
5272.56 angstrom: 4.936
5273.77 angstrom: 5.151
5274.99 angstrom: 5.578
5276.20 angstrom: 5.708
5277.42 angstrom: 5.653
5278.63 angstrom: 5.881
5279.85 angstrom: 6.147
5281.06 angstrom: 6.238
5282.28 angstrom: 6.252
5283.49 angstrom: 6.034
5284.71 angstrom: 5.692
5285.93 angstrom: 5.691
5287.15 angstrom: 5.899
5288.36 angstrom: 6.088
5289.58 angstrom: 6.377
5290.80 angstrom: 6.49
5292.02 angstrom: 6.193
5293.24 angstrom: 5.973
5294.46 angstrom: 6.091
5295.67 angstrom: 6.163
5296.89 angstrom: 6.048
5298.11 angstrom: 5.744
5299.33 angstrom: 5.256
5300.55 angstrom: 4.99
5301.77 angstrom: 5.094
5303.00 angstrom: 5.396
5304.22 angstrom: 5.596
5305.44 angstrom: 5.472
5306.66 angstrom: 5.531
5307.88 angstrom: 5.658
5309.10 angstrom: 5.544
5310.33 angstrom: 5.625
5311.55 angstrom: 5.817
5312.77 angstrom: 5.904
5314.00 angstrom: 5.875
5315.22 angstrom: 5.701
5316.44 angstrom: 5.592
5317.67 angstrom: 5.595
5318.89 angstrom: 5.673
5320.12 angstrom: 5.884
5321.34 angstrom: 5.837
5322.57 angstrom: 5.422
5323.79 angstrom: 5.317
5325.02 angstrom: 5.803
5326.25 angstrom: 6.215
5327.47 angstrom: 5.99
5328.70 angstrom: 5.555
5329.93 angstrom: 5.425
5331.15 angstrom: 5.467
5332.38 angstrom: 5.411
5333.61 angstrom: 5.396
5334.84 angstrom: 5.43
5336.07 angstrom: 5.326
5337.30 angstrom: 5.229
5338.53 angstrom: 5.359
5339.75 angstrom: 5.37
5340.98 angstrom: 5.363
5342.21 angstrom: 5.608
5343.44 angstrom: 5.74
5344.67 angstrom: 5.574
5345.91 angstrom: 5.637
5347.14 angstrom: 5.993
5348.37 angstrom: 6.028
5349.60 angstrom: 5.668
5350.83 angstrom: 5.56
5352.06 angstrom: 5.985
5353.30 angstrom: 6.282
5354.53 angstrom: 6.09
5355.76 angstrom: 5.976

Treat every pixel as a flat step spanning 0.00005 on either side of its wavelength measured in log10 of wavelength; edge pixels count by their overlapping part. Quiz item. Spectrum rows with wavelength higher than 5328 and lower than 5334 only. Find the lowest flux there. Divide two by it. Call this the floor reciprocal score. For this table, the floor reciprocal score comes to 0.37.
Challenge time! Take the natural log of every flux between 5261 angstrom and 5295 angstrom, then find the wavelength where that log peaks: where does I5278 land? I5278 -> 5290.80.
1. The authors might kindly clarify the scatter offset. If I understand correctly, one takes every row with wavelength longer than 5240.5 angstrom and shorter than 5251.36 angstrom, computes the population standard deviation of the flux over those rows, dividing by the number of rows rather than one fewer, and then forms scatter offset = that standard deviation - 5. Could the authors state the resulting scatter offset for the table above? -4.65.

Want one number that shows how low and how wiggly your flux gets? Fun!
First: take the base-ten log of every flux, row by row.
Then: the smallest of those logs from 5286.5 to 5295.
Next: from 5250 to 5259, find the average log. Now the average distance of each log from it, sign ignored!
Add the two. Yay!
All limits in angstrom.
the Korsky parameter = 0.789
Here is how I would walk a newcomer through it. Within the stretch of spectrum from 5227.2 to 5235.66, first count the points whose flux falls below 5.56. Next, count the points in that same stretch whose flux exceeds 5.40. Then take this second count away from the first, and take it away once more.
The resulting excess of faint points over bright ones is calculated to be -14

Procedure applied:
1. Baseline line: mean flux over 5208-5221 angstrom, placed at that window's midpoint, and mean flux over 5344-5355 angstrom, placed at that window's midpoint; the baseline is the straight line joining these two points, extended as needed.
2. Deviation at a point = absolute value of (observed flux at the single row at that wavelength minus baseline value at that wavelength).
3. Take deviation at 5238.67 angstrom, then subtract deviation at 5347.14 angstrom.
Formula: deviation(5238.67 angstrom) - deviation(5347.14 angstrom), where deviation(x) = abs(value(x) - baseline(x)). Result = -0.04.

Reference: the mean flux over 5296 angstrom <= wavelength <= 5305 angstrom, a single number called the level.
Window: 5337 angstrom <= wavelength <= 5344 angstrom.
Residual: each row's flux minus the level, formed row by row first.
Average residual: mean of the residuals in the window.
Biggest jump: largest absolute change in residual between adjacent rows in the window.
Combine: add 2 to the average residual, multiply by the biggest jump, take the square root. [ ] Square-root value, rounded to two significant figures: 0.70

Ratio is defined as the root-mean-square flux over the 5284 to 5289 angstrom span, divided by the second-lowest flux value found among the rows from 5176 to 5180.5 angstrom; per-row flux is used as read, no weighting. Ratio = 1.20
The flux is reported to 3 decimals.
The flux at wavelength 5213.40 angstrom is 5.090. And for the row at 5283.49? 6.034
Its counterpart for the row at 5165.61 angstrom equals 4.805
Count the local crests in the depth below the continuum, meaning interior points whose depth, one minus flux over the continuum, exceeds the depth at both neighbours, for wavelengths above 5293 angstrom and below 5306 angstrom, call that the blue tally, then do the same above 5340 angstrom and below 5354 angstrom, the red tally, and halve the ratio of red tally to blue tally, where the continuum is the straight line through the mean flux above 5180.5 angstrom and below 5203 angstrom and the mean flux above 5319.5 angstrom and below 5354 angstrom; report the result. 1.0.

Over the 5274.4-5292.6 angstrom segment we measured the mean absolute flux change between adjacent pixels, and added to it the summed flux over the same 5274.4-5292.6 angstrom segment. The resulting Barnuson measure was 90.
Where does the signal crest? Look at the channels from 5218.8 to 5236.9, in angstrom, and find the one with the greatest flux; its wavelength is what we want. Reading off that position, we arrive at 5233.85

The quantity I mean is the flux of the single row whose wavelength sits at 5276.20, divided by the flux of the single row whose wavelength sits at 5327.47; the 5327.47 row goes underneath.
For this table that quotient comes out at 0.95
